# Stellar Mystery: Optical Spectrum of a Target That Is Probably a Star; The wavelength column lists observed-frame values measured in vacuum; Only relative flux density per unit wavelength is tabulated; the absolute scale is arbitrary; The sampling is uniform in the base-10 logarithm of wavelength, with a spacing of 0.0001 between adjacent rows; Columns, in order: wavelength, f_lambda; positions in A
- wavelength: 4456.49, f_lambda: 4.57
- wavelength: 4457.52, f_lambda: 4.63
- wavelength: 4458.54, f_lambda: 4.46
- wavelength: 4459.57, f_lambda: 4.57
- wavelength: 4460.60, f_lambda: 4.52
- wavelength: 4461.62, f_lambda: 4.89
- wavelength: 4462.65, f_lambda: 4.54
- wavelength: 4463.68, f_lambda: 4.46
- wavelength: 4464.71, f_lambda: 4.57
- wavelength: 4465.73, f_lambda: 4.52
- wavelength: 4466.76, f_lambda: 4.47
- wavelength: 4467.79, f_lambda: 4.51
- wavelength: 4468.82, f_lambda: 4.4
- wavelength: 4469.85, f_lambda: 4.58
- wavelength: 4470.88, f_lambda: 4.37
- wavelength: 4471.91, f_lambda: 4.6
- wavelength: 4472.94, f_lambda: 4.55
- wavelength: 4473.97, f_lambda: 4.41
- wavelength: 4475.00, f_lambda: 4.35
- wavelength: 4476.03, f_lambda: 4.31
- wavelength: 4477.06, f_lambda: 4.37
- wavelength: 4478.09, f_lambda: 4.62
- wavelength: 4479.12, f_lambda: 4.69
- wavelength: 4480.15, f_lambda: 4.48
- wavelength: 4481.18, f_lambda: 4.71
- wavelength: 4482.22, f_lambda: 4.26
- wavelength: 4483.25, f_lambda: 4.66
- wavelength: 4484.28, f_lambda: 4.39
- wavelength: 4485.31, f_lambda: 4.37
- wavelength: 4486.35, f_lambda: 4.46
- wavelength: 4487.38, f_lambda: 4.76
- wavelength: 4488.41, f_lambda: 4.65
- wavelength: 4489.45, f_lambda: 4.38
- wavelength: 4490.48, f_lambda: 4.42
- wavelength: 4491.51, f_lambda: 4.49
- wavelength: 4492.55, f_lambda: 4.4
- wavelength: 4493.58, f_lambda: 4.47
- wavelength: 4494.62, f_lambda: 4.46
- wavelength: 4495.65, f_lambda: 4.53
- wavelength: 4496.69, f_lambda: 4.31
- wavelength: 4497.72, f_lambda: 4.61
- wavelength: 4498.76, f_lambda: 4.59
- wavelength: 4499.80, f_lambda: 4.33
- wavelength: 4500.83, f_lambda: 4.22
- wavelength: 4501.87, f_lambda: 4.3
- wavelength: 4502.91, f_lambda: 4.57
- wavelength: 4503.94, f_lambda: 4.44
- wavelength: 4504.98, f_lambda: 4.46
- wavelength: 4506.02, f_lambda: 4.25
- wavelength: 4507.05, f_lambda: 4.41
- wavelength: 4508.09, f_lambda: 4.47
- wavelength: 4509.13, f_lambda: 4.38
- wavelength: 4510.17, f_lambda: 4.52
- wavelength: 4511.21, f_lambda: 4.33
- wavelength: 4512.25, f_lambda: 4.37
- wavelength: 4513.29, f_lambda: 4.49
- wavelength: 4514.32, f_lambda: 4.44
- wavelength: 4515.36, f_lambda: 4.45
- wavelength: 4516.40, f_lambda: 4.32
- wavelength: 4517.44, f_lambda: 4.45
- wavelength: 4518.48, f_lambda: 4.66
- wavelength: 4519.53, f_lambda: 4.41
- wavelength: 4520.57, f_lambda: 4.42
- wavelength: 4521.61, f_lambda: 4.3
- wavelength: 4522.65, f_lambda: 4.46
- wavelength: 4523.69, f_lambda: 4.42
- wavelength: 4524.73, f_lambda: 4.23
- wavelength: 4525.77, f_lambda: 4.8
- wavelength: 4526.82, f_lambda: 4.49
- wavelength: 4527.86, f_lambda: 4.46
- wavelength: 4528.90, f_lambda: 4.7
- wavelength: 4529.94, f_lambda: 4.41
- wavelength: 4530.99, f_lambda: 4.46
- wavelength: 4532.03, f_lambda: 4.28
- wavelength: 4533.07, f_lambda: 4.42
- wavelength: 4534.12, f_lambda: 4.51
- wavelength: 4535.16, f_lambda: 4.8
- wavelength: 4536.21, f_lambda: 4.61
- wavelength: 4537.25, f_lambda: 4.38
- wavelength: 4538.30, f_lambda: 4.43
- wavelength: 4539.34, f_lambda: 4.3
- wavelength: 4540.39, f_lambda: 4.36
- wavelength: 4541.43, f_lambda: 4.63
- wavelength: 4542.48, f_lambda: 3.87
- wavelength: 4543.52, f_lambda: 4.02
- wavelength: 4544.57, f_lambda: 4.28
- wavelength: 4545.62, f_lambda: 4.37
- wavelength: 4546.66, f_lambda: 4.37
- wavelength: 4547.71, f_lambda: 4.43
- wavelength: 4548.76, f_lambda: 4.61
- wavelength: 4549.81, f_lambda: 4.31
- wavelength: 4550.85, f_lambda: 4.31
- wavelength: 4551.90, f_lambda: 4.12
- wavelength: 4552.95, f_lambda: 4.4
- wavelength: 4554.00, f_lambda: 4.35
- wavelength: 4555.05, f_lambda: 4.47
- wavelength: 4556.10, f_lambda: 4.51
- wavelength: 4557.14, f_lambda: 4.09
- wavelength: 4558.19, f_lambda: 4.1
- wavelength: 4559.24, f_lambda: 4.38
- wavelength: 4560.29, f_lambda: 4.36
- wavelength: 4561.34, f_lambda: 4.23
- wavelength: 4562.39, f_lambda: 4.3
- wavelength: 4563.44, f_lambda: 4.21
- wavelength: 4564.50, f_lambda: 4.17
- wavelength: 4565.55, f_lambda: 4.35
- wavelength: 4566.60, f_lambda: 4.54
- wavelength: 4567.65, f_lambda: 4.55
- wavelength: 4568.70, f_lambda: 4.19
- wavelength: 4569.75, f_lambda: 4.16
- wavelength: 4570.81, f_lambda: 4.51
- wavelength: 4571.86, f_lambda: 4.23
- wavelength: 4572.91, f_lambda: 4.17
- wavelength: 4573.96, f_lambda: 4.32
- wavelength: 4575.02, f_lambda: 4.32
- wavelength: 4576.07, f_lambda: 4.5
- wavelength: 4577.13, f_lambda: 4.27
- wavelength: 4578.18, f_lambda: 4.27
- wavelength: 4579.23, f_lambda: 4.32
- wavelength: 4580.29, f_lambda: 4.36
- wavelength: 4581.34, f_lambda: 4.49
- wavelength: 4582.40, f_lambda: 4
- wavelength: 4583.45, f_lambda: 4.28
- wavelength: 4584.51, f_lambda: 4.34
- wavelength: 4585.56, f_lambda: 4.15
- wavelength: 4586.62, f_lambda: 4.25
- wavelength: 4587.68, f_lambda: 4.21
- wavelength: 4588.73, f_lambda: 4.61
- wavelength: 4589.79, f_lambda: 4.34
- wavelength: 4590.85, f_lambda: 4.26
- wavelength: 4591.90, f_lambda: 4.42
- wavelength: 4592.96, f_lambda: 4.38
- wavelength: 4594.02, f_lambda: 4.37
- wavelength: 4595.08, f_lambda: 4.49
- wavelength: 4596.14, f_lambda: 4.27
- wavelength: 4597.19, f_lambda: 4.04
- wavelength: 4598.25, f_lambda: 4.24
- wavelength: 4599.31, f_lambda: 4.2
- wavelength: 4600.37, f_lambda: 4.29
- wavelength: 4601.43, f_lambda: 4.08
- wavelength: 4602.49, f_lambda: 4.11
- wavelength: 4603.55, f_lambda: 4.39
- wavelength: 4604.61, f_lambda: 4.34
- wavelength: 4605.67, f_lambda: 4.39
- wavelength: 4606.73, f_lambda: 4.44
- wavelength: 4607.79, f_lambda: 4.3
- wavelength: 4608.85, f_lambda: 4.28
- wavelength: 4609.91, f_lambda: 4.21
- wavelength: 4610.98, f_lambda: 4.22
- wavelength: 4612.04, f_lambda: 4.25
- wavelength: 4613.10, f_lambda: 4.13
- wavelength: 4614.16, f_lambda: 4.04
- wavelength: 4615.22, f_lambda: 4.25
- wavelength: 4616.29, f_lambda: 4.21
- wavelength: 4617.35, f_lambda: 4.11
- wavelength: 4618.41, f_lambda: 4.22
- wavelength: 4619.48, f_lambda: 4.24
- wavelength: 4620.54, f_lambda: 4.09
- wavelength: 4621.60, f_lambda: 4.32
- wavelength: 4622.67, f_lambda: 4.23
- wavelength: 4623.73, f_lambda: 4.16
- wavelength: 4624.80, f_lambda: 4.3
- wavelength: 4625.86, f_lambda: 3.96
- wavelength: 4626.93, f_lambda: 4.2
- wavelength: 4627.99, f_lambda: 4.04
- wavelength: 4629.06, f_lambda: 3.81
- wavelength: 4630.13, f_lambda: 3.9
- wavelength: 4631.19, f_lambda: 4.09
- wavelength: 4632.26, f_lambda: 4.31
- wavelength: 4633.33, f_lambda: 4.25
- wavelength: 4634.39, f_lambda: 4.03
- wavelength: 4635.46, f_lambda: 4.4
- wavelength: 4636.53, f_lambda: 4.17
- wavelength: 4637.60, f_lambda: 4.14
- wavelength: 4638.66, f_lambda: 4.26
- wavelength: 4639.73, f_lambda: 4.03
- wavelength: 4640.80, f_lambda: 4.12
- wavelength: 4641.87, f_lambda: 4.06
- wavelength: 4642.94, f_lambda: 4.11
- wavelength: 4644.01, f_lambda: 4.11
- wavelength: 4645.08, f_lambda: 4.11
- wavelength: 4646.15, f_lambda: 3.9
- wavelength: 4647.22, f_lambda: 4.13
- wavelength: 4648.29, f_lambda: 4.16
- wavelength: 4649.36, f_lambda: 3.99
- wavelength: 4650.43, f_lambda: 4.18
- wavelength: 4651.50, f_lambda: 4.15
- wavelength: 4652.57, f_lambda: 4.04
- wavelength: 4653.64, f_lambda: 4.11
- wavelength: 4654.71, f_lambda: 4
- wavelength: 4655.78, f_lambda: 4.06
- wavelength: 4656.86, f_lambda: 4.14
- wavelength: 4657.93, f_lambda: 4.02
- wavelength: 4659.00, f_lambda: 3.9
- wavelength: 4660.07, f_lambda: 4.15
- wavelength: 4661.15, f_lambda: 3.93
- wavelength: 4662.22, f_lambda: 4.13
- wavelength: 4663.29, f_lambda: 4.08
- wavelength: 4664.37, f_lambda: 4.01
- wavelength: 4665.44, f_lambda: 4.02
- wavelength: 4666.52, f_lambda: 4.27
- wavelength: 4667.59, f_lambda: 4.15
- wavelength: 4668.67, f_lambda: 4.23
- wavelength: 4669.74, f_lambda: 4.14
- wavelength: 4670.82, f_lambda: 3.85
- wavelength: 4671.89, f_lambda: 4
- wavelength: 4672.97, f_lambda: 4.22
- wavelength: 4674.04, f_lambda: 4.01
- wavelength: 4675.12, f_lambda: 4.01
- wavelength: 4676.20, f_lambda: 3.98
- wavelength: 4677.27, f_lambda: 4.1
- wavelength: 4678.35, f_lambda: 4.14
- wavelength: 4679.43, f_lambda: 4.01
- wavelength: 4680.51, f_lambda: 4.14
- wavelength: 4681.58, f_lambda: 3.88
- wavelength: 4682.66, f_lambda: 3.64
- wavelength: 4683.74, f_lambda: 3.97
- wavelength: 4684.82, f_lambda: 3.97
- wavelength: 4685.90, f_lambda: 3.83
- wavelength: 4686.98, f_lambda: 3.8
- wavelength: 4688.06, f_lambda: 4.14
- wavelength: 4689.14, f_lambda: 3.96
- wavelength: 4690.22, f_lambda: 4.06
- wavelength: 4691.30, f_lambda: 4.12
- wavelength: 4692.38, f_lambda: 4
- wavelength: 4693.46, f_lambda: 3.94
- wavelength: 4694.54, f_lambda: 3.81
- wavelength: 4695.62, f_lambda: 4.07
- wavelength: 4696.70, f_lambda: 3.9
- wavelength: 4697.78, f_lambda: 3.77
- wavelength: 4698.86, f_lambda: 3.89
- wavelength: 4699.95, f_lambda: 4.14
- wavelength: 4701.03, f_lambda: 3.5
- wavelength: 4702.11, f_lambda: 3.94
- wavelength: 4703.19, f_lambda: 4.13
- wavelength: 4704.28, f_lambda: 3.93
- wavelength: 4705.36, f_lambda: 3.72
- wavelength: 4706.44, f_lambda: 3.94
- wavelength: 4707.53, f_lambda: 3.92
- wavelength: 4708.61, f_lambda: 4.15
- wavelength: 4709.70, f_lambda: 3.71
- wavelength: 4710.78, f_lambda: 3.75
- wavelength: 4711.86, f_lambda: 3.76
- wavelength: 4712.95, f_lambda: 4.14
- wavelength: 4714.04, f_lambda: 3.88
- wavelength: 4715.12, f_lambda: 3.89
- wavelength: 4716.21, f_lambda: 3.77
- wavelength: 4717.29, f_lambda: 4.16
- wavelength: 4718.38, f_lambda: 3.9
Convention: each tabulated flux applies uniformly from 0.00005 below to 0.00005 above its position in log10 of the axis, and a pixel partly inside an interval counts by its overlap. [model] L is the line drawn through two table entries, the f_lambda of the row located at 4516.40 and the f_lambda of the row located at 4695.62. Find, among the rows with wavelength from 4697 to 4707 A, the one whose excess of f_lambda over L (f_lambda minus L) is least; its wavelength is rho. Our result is 4701.03 A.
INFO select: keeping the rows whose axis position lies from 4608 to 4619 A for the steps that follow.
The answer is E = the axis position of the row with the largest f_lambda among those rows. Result 4608.85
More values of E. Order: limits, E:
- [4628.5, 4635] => 4632.26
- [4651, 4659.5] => 4651.50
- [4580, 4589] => 4588.73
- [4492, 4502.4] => 4497.72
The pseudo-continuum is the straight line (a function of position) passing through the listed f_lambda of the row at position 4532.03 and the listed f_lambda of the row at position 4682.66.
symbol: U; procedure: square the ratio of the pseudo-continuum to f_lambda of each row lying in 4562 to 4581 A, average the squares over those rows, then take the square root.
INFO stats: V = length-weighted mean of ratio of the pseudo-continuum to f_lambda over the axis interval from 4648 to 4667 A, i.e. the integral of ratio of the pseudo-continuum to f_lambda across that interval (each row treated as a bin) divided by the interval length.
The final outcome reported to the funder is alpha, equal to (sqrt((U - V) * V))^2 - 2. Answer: -1.97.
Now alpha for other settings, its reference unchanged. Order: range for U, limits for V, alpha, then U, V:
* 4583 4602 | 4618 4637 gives -2.00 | 0.94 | 0.934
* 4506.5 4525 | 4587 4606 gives -1.95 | 0.98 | 0.932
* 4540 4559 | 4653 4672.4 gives -1.94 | 0.98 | 0.917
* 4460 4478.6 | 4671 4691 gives -1.91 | 1.01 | 0.915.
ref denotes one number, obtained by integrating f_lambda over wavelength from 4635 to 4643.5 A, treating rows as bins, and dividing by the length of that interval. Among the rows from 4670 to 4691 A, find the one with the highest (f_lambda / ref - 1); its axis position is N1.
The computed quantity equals 4672.97 A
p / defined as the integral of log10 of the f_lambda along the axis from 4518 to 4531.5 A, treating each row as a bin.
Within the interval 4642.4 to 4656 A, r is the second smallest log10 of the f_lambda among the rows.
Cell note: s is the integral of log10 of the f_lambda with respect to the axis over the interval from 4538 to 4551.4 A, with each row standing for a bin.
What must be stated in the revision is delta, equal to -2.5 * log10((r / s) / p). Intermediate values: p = 8.8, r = 0.60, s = 8.52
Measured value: 5.24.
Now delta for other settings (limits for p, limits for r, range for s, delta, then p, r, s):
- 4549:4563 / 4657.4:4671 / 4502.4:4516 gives 5.30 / 8.9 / 0.59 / 8.79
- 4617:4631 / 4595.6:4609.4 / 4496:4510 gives 5.26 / 8.6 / 0.61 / 9.02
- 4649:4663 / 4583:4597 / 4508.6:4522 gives 5.18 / 8.5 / 0.62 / 8.65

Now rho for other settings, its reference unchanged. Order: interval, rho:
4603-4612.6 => 4609.91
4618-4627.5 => 4625.86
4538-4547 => 4542.48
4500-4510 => 4500.83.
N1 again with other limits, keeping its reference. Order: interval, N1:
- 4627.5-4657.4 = 4635.46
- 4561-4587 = 4567.65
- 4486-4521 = 4487.38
